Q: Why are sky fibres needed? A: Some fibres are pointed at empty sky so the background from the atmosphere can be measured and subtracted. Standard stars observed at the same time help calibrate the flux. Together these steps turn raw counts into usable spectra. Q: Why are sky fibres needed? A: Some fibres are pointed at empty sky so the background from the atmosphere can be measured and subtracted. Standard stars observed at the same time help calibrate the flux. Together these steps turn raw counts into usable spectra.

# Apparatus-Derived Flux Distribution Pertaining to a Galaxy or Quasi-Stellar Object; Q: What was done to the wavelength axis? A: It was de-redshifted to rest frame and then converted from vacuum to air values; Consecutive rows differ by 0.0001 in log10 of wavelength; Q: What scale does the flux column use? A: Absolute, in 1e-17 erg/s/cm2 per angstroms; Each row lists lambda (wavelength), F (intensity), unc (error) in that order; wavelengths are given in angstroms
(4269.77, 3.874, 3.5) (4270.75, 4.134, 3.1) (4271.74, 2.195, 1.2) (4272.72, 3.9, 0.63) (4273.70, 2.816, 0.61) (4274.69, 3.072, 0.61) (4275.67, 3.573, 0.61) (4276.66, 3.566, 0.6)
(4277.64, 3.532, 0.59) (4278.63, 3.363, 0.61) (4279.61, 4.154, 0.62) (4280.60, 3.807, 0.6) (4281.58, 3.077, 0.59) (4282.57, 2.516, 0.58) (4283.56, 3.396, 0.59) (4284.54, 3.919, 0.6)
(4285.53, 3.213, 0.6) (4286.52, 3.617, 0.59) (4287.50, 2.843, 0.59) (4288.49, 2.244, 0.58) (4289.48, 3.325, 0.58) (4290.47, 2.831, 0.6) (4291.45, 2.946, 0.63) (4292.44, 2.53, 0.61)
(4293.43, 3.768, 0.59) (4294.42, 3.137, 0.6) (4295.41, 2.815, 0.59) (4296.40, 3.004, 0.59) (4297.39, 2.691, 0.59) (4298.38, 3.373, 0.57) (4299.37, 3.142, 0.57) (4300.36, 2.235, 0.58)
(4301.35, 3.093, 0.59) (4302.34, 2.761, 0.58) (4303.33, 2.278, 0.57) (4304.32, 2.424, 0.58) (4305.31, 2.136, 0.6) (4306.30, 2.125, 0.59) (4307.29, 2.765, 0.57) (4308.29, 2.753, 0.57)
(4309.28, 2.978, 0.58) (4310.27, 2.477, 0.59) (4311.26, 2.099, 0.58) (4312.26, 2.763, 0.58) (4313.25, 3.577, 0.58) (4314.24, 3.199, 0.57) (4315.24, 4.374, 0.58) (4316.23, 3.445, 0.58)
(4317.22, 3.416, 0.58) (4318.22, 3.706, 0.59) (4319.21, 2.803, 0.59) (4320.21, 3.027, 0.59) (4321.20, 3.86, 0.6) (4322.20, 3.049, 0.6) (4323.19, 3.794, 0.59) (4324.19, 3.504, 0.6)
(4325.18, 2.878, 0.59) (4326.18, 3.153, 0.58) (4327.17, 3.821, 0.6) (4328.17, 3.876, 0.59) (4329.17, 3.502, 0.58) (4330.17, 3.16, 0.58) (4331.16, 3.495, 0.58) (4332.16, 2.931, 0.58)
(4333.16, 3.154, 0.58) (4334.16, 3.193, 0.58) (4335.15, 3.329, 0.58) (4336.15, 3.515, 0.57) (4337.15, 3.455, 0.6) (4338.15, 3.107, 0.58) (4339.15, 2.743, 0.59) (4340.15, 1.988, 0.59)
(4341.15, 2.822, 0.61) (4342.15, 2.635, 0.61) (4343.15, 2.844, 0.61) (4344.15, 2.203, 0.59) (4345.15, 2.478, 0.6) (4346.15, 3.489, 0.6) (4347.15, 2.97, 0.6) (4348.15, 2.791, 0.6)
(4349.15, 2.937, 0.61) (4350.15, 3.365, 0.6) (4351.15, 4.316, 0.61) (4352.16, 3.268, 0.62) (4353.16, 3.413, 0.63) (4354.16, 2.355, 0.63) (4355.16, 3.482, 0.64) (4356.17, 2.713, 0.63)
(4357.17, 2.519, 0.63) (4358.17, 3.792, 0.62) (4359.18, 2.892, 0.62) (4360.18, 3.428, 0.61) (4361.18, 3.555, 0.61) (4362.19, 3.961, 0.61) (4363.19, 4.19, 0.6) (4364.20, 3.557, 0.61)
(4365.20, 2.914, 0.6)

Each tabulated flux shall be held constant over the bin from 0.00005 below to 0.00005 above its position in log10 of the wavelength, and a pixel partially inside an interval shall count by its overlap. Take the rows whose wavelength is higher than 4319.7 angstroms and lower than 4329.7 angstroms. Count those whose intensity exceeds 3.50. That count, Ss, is 6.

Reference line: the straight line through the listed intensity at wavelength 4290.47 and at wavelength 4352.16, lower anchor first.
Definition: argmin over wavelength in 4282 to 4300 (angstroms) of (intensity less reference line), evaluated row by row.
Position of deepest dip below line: 4288.49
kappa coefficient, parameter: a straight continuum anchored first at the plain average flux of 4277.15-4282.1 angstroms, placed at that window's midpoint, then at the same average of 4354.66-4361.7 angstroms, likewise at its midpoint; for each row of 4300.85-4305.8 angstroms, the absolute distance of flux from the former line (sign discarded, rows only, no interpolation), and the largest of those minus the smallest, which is 0.9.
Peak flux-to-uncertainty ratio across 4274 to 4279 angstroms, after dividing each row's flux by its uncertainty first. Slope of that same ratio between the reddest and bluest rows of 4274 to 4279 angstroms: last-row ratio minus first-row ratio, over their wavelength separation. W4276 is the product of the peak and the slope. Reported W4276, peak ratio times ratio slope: 0.7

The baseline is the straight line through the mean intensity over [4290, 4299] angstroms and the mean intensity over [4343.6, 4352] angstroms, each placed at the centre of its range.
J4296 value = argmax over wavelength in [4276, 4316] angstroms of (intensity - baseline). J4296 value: 4315.24 angstroms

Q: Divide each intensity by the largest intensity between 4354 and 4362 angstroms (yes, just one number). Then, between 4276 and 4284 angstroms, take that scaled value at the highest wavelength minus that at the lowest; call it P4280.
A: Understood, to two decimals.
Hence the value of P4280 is -0.04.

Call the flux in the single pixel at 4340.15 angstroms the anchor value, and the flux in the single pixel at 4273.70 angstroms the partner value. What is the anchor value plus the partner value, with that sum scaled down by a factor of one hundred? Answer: 0.048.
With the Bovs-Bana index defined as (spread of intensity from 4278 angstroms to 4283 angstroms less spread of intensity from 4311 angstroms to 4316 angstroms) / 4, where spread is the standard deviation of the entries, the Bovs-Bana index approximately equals -0.05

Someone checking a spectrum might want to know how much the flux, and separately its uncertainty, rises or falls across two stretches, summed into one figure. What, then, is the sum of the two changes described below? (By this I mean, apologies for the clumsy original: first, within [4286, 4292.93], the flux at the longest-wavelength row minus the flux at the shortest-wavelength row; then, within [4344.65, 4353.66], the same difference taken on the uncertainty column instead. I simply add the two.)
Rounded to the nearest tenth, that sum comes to -1.1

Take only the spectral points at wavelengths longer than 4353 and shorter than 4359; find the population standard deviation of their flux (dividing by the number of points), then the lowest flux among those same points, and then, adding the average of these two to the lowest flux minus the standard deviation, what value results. 3.3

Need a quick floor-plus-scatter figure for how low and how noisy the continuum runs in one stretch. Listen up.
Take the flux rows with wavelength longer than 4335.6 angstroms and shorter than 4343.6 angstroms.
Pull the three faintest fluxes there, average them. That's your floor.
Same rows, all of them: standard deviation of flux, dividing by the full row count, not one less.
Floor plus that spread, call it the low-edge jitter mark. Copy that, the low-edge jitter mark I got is 2.91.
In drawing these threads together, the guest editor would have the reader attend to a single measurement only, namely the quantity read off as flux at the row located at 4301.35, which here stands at 3.093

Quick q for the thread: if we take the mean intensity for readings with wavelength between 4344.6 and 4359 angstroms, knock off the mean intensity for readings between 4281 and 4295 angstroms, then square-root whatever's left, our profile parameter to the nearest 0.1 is 0.2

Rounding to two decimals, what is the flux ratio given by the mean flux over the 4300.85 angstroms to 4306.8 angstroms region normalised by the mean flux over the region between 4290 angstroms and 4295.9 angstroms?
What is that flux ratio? 0.82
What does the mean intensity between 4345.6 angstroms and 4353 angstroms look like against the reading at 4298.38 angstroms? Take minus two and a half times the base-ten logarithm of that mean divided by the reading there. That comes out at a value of 0.0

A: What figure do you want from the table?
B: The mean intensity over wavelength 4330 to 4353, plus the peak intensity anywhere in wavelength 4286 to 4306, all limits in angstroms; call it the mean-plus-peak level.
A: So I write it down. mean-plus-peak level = 6.8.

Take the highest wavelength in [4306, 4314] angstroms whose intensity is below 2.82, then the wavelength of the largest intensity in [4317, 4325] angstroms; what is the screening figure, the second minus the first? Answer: 8.9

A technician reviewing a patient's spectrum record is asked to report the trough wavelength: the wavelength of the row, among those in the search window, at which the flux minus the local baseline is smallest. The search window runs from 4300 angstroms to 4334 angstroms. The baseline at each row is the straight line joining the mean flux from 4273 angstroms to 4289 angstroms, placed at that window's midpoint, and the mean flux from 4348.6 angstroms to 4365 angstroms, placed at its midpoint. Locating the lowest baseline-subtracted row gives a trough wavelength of 4311.26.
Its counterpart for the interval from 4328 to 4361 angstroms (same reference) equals 4340.15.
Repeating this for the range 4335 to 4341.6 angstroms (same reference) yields 4340.15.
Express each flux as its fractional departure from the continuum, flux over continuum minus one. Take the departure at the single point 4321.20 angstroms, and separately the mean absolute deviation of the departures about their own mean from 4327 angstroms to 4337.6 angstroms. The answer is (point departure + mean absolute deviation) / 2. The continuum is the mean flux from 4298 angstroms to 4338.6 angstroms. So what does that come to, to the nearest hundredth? 0.16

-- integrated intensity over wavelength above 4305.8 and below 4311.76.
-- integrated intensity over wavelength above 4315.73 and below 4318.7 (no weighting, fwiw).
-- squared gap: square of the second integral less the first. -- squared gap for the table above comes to 21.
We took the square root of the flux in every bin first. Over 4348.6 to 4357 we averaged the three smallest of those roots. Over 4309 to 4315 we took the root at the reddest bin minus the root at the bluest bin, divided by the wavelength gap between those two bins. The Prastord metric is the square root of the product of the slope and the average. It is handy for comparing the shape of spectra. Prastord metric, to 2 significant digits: 0.14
